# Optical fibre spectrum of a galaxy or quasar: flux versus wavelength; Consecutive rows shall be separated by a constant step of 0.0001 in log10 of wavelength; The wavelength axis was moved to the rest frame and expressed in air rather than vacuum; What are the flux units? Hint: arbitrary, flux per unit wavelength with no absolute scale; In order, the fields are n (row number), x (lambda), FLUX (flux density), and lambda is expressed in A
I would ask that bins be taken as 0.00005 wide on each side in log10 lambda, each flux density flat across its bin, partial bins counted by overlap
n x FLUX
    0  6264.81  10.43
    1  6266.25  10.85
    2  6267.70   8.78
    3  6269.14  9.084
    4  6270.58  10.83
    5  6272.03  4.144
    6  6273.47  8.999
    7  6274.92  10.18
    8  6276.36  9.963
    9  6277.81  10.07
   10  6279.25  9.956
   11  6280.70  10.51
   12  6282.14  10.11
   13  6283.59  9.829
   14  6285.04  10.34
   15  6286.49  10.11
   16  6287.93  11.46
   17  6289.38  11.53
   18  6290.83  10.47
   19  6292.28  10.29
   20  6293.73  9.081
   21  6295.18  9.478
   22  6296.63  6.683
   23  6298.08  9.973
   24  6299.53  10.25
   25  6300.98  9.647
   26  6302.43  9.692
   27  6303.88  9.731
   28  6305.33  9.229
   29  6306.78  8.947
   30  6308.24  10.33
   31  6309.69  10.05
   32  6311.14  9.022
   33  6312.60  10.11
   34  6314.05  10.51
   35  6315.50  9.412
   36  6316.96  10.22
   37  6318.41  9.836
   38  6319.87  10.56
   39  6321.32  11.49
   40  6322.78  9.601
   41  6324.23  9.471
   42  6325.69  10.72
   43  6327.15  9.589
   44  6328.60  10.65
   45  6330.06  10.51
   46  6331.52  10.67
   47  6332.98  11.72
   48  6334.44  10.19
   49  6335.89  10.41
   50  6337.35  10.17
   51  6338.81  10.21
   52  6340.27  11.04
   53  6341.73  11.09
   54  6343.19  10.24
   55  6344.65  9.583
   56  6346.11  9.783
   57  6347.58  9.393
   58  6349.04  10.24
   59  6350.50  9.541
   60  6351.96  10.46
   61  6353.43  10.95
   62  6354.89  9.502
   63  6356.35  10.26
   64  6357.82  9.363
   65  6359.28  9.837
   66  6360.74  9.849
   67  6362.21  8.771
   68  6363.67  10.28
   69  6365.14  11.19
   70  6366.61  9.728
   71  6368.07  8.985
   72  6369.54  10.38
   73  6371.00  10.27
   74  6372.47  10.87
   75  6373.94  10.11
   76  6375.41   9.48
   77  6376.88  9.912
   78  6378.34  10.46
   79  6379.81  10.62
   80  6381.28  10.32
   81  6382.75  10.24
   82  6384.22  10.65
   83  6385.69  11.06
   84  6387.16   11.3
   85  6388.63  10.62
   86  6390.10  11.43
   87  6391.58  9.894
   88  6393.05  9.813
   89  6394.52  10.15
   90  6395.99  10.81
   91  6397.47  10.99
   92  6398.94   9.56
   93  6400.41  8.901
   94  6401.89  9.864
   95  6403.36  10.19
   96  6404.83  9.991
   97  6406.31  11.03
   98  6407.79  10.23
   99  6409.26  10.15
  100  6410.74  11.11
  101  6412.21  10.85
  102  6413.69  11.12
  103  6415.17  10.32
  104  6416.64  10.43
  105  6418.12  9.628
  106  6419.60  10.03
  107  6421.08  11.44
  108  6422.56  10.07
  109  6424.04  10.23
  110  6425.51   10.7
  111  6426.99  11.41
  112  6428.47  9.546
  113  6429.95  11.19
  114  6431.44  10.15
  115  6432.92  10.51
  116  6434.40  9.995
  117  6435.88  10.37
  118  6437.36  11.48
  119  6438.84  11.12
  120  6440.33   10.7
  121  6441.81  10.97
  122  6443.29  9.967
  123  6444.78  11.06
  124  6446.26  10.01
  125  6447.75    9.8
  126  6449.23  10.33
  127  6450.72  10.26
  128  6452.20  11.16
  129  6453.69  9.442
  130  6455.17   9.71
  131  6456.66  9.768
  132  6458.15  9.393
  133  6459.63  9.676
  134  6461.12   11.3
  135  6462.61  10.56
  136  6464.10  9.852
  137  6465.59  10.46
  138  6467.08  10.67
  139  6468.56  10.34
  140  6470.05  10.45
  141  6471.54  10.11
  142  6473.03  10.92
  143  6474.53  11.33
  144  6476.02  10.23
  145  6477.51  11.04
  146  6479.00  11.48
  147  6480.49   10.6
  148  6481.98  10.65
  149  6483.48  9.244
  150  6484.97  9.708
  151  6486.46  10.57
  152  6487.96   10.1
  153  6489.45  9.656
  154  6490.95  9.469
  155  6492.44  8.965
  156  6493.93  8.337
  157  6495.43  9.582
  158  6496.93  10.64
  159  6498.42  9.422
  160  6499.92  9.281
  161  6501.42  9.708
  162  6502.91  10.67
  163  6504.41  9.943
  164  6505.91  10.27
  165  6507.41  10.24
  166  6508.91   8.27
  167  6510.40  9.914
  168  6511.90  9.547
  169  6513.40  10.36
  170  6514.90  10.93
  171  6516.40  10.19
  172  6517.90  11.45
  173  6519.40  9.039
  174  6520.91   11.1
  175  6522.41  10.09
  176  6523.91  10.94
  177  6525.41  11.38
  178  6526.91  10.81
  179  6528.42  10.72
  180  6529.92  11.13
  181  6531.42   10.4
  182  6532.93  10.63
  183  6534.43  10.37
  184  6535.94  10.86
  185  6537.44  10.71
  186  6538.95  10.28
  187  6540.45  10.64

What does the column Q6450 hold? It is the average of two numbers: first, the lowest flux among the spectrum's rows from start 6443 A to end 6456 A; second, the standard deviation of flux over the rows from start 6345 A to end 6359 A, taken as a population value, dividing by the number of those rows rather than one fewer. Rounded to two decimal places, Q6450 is 4.98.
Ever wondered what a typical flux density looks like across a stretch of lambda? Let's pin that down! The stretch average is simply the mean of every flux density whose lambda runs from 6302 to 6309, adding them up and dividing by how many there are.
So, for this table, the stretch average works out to 9.6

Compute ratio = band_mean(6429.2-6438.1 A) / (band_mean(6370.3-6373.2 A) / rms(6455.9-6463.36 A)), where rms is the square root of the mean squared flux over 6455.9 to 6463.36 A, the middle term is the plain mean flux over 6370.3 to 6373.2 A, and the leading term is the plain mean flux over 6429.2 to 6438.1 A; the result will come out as 10.2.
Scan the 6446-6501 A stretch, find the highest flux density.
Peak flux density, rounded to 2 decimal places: 11.48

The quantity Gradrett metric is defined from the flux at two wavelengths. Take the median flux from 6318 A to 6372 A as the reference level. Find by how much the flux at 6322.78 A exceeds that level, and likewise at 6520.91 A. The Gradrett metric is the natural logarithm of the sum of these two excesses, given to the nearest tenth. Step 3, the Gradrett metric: -1.5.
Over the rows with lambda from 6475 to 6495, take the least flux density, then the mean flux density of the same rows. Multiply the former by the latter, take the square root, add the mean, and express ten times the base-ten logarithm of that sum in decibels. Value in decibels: 12.8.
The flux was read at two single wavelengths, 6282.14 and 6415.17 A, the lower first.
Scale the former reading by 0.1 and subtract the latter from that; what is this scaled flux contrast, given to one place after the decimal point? -9.3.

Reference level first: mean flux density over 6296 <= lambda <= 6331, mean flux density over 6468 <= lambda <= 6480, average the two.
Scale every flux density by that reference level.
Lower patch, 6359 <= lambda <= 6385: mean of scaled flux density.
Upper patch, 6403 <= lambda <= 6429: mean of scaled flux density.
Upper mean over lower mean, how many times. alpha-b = 1.04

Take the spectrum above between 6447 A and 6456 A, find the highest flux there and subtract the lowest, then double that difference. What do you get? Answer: 3.44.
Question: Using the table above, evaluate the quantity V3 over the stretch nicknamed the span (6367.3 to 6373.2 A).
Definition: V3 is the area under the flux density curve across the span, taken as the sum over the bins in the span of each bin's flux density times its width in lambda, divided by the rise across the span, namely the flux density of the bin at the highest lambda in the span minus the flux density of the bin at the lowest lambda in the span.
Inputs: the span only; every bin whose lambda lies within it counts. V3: 32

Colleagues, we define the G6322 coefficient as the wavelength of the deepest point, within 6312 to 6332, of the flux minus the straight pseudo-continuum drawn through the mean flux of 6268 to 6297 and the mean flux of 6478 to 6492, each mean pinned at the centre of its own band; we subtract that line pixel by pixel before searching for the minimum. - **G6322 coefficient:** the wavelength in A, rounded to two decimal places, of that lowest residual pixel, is 6315.50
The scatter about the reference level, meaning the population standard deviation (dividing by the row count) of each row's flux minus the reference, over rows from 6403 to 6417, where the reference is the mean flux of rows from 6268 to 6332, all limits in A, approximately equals 0.42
